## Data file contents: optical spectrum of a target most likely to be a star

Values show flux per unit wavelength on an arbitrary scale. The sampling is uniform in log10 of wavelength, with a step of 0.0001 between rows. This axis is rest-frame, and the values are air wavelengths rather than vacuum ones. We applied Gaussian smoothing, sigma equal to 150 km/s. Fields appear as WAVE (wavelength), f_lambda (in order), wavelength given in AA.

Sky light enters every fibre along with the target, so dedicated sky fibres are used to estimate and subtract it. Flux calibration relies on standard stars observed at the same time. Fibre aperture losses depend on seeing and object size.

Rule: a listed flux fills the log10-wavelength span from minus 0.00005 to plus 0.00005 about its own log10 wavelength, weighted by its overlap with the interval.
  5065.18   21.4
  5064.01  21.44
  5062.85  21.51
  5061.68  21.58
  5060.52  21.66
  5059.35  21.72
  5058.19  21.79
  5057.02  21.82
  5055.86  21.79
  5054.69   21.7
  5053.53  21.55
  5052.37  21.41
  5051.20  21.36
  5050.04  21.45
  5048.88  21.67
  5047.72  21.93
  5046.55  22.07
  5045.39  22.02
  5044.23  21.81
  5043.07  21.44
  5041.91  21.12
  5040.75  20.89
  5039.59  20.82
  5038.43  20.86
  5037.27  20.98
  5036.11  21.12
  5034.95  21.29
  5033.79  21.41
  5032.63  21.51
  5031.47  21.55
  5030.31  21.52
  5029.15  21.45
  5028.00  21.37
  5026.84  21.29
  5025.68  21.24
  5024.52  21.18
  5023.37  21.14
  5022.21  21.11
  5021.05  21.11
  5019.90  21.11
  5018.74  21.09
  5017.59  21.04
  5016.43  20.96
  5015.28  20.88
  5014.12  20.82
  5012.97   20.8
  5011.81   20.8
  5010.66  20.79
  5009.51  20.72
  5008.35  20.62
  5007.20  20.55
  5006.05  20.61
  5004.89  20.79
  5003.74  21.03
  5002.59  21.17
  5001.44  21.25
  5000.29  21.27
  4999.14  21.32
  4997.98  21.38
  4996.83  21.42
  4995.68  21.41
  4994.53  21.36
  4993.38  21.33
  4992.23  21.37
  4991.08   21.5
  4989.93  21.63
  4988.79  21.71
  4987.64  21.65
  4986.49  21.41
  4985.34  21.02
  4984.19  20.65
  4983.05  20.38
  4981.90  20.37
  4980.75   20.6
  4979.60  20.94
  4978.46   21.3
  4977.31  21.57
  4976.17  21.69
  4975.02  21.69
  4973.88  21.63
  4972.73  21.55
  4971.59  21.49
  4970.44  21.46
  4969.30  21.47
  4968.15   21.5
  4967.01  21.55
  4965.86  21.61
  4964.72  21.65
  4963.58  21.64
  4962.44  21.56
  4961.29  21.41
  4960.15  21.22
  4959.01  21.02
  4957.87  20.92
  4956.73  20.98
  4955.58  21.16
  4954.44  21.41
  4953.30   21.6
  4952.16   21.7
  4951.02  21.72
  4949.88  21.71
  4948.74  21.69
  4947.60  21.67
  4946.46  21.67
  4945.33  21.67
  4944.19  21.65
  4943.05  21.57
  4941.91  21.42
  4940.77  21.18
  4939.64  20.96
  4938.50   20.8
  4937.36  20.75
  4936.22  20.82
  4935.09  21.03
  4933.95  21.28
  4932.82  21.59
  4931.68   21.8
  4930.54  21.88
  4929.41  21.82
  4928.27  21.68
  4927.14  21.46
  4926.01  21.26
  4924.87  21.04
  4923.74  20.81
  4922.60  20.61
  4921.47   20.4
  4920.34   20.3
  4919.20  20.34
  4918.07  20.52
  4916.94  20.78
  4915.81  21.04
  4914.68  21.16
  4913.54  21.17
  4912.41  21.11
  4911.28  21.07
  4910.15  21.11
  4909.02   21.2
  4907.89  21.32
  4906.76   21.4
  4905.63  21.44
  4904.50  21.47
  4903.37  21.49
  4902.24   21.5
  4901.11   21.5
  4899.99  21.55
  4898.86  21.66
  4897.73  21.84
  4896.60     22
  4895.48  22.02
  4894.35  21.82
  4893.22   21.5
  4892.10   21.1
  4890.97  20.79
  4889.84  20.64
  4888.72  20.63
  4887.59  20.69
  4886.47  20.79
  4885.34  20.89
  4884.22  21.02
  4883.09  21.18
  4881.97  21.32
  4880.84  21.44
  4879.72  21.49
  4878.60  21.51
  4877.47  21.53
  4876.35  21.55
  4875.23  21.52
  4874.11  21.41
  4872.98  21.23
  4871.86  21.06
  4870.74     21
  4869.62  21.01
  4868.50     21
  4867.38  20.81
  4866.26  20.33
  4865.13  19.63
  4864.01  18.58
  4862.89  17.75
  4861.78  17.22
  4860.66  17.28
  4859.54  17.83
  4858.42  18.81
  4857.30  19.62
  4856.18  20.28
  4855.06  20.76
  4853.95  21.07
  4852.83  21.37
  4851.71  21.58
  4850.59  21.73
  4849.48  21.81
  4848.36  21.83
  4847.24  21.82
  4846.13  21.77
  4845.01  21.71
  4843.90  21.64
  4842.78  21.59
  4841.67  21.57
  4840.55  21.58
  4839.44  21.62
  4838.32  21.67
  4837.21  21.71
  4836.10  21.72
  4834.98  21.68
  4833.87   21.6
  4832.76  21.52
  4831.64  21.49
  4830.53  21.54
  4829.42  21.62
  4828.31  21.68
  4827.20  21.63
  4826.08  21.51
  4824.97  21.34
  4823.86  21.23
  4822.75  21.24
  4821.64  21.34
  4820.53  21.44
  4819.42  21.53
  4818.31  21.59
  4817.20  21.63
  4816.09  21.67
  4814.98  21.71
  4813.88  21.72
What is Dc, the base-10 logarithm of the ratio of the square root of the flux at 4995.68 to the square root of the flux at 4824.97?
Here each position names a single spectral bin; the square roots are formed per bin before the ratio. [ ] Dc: 0.001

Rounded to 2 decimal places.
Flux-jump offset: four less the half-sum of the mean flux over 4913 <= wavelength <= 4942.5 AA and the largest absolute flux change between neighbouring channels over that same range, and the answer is -6.69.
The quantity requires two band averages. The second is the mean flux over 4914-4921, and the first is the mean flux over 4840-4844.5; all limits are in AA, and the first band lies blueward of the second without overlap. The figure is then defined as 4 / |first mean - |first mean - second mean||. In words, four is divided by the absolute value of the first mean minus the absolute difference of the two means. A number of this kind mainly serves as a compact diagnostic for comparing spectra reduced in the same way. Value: 0.193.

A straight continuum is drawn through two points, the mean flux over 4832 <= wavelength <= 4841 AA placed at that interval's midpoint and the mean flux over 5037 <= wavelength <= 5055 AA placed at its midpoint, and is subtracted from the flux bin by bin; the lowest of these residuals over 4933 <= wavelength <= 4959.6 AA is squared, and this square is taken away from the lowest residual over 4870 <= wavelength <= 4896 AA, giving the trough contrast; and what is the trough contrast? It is -2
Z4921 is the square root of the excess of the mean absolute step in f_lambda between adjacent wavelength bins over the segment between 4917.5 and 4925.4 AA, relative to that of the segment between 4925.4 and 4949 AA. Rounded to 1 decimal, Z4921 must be 0.2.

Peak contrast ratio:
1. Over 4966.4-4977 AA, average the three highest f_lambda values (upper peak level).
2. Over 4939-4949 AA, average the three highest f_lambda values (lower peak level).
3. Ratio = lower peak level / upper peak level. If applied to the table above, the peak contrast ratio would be 1.00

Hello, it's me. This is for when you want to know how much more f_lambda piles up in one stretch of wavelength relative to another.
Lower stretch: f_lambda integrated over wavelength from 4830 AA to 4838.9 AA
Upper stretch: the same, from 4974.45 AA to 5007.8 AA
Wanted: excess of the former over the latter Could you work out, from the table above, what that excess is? -514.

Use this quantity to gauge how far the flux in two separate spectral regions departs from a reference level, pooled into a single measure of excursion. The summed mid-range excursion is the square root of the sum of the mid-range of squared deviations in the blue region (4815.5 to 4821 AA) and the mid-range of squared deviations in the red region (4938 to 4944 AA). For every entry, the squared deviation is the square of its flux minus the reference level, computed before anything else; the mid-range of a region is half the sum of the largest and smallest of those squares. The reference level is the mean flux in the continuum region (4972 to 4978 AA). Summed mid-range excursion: 0.60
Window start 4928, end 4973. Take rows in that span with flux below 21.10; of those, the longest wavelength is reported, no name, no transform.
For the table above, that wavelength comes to 4959.01 AA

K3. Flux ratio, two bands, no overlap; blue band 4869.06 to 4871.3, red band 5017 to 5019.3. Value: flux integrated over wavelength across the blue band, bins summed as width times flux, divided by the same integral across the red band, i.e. 0.97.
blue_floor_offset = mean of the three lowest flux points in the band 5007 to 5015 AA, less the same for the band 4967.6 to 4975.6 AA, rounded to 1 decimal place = -0.8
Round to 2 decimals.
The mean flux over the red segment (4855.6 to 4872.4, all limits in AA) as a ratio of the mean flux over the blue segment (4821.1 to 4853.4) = 0.90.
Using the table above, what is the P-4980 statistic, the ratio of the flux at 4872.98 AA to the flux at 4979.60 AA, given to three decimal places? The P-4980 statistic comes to 1.014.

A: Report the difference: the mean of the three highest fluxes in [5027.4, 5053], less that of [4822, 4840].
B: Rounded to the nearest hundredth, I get 0.30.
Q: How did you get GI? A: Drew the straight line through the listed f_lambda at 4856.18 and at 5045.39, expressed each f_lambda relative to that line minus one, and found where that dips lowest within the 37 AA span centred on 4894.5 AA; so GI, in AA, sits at 4889.84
